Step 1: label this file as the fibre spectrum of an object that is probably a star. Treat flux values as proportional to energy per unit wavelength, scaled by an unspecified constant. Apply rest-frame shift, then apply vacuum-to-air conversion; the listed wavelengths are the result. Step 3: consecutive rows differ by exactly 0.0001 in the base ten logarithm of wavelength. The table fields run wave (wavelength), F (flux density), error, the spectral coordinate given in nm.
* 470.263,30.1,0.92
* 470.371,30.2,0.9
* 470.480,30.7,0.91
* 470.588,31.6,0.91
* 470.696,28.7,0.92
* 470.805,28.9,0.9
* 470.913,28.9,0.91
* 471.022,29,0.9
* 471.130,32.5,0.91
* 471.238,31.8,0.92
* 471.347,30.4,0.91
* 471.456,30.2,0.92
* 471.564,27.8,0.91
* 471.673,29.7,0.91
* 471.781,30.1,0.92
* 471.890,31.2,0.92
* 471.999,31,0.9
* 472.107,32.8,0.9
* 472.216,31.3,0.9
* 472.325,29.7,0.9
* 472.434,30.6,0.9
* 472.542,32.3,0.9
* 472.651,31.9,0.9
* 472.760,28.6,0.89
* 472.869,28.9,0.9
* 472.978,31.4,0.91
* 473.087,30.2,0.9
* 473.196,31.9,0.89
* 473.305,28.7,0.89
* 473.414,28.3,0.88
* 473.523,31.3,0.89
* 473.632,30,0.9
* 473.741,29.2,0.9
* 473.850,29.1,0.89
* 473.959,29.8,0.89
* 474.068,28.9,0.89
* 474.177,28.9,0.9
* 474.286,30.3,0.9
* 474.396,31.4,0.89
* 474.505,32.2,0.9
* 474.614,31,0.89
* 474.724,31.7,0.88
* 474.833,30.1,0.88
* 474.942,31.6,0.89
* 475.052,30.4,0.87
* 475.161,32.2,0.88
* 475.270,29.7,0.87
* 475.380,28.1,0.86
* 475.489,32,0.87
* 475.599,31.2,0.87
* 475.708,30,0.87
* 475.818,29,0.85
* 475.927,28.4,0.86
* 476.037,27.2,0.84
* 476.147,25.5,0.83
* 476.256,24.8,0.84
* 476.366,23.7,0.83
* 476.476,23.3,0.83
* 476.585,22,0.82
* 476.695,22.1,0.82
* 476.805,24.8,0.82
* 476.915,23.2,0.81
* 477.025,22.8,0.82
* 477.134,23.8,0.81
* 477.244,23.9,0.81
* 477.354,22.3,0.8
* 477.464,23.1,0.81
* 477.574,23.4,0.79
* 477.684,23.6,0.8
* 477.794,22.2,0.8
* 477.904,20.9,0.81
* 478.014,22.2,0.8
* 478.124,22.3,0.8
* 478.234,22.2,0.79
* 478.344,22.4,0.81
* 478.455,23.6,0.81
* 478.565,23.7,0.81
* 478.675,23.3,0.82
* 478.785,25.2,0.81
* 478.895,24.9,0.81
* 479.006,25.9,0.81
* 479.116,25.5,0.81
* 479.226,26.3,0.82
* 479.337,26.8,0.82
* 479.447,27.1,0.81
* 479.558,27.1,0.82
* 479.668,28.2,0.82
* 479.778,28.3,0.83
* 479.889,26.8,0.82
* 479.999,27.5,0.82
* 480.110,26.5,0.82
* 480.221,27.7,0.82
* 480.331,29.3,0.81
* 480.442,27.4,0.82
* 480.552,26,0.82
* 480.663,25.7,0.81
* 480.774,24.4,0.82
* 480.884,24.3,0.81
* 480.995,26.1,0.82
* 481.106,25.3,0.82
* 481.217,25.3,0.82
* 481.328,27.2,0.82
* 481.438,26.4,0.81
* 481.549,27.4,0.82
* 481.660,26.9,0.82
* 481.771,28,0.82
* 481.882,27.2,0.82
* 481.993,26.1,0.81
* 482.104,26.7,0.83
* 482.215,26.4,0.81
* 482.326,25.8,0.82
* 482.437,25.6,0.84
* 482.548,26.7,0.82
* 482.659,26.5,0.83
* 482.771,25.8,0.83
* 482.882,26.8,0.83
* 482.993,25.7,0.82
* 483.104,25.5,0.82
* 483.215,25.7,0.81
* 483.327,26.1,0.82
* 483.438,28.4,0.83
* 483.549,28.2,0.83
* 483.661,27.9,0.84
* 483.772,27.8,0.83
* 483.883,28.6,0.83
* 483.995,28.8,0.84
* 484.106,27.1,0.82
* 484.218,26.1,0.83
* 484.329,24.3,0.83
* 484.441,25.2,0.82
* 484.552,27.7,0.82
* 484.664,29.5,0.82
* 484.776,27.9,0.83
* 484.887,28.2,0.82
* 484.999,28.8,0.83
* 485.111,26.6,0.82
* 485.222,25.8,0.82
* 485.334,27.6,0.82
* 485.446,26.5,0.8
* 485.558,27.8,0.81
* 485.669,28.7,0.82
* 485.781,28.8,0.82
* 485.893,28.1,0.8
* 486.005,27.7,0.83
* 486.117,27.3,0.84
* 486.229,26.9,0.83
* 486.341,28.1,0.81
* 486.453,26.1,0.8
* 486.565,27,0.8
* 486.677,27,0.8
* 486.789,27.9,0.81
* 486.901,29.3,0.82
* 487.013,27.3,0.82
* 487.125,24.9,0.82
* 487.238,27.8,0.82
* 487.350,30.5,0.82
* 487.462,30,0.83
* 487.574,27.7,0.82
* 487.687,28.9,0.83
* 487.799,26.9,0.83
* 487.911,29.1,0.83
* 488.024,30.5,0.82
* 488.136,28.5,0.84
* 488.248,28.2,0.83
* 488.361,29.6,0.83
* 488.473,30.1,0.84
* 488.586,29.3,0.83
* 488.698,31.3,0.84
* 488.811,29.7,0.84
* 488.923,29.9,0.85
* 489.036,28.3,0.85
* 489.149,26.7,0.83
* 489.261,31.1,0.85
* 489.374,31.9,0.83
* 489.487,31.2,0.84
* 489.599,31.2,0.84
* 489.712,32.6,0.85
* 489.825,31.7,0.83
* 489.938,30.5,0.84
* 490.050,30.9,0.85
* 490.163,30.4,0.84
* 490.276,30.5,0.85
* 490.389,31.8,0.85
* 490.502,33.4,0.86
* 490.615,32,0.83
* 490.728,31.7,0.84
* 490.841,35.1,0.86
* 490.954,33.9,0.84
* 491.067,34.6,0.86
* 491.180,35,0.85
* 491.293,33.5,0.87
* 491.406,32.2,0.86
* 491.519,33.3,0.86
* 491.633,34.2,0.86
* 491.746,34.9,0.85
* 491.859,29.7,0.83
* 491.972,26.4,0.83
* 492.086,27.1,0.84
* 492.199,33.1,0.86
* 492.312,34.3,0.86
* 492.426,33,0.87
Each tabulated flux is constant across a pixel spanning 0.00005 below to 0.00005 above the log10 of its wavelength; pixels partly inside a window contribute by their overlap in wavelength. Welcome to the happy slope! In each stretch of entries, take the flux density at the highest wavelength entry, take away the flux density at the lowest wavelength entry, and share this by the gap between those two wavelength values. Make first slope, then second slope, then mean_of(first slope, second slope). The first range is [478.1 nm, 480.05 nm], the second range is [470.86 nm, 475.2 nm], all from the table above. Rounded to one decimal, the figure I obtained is 1.8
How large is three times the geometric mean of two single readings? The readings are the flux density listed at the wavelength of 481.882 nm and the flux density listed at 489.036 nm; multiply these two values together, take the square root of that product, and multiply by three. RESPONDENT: 83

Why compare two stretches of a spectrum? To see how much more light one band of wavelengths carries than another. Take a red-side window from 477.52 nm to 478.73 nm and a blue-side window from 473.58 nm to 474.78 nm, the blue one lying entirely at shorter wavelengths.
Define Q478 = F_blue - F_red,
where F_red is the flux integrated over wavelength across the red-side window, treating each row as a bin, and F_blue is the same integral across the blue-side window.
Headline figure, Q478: 8.8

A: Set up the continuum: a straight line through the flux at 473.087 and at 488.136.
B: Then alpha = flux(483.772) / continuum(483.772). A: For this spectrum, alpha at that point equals 0.959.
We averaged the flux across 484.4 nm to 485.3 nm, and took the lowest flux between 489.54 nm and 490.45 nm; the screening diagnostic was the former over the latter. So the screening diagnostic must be 0.90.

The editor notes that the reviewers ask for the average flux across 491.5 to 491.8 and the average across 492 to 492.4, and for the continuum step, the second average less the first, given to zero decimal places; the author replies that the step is -3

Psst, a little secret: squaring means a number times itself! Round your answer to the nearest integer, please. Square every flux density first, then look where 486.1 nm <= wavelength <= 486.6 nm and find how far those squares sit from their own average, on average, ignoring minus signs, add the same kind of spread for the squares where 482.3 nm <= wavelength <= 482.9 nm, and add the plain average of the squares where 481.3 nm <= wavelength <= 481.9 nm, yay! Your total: 791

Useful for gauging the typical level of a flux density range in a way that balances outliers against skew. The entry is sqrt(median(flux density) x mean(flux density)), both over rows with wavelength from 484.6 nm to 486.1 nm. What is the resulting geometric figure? 28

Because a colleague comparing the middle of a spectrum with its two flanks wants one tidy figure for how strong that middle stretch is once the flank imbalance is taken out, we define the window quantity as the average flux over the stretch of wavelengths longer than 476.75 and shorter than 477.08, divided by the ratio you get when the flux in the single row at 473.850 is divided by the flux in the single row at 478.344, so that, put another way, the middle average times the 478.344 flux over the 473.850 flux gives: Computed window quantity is 18.2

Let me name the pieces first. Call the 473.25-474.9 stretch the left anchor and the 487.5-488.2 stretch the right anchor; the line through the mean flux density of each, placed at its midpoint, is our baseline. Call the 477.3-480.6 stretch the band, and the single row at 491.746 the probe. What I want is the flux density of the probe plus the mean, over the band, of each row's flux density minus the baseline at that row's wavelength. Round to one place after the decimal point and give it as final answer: 30.4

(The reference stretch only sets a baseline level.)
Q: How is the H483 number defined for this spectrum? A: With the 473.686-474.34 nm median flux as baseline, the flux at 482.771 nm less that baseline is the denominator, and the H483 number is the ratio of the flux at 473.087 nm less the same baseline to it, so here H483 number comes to -0.3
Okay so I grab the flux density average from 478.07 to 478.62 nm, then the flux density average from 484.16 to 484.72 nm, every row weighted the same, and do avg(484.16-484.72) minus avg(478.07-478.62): 4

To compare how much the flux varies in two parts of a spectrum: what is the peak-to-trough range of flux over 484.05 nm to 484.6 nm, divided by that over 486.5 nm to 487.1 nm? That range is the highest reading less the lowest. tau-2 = 1.5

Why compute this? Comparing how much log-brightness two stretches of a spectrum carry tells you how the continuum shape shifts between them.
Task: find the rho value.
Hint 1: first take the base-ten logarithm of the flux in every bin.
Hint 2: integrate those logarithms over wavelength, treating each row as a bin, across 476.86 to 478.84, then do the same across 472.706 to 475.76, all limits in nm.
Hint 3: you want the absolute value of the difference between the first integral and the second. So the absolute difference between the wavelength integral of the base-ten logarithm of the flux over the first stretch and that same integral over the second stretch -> 1.8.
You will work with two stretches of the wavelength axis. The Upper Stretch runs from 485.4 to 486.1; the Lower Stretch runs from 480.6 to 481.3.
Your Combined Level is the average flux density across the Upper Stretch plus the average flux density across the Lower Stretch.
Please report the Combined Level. 53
